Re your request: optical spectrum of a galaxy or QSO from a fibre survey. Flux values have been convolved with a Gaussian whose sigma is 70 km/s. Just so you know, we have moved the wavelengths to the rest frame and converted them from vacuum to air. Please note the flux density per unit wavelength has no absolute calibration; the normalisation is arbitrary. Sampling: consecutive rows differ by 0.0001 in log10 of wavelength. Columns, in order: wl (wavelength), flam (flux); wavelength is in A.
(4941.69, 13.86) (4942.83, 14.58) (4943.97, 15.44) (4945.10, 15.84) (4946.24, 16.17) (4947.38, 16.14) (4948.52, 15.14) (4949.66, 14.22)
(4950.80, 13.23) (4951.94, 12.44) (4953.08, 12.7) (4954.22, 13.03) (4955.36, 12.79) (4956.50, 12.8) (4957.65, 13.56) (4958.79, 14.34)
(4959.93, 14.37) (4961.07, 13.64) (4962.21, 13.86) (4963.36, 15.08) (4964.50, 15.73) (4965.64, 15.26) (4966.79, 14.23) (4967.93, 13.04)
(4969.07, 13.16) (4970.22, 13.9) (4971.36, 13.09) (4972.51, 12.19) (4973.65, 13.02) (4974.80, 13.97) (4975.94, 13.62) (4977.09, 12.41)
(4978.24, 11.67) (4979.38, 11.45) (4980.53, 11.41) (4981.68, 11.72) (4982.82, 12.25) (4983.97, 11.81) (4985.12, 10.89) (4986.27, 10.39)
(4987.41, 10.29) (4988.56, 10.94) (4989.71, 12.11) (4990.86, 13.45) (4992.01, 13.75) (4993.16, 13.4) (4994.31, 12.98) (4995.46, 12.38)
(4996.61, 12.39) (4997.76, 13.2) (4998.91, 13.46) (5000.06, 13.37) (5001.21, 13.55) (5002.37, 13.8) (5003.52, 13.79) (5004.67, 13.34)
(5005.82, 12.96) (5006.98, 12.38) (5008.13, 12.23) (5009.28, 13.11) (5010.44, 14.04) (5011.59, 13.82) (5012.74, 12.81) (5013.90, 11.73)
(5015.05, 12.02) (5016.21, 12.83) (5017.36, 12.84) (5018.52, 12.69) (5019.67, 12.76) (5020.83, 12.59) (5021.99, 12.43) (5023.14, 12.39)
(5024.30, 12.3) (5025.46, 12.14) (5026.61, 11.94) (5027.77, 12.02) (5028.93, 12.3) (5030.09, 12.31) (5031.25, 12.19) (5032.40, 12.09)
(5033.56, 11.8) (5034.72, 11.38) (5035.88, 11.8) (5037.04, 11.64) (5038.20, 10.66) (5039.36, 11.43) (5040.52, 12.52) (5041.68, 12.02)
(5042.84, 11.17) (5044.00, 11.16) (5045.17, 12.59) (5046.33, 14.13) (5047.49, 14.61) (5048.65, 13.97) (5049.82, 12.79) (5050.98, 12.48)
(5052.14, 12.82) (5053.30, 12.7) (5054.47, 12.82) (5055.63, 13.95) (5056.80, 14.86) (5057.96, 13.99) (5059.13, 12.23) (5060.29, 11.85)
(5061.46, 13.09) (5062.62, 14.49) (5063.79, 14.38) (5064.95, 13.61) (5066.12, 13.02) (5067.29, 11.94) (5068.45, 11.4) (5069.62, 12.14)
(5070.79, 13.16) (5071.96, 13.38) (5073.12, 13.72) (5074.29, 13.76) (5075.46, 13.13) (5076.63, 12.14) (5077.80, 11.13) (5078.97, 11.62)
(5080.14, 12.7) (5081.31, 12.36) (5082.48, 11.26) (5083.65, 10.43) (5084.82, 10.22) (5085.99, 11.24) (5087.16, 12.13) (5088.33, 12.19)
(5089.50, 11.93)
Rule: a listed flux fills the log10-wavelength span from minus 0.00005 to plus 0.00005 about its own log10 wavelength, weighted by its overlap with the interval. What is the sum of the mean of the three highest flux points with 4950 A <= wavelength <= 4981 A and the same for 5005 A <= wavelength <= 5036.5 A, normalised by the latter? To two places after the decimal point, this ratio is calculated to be 2.12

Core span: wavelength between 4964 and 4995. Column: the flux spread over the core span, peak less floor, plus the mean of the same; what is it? 18.1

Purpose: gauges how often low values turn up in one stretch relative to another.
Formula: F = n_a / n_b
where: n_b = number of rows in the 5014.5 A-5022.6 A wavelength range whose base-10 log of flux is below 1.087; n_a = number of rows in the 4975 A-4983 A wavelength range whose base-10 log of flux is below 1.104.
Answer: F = 6.00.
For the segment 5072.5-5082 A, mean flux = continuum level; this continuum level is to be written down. 12.6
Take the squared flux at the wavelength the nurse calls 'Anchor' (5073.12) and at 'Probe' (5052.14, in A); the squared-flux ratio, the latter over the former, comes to 0.87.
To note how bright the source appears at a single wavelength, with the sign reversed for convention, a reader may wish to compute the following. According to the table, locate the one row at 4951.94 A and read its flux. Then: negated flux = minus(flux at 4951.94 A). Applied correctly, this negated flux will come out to -12.4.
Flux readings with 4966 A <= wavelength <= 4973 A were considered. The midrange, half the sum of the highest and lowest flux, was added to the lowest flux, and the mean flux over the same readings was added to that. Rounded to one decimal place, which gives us 38.7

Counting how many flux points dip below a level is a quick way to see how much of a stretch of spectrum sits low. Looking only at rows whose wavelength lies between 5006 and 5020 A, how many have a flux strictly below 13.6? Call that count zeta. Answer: 10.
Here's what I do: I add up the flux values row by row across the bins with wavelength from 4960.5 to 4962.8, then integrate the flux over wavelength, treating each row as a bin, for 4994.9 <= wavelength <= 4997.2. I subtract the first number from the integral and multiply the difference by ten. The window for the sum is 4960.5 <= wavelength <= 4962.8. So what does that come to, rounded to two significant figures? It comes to 10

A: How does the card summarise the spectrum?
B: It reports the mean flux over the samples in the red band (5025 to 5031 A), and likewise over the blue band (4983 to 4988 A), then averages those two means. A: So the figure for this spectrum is 11.5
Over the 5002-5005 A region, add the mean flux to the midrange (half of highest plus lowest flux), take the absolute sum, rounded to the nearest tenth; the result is 27.2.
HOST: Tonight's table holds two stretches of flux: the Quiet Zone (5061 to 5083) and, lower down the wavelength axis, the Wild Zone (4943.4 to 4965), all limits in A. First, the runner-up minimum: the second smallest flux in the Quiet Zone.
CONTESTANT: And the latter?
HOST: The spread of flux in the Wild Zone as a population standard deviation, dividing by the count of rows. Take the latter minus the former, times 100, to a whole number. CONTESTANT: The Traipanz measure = -1004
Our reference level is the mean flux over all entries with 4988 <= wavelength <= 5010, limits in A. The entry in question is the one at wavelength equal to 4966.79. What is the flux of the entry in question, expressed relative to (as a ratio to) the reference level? 1.10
